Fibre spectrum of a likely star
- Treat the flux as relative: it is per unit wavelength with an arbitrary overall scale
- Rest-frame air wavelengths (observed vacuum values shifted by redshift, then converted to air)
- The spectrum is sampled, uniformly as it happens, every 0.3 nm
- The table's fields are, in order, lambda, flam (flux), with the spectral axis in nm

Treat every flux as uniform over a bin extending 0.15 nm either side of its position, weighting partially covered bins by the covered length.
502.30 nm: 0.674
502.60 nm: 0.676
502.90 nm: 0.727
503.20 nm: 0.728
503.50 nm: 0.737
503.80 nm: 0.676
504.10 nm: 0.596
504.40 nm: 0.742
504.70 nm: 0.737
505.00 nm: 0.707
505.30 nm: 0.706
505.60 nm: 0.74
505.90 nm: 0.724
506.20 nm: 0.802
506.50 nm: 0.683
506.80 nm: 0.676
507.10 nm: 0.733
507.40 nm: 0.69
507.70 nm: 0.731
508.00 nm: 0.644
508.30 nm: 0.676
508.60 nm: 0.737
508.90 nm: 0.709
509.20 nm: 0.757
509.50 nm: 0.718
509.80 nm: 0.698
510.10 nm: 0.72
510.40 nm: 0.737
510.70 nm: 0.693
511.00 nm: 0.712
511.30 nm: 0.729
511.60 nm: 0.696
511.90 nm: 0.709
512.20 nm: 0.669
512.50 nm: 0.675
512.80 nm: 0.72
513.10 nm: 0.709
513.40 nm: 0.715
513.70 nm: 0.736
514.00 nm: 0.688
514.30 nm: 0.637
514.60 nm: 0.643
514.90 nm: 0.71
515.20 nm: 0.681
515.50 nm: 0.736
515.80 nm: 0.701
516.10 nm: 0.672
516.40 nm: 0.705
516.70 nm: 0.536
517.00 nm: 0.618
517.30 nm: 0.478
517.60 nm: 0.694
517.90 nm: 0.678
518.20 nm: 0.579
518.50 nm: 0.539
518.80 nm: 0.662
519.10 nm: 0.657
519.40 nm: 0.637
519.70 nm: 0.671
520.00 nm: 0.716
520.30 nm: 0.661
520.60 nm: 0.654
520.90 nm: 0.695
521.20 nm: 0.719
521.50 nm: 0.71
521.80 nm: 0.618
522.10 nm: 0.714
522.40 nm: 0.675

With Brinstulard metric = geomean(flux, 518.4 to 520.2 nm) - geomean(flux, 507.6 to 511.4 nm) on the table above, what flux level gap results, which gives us -0.067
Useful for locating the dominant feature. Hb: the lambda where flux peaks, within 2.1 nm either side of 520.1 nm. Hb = 521.20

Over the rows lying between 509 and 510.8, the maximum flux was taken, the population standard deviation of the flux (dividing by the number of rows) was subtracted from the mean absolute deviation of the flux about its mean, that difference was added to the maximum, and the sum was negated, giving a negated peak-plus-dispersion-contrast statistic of -0.753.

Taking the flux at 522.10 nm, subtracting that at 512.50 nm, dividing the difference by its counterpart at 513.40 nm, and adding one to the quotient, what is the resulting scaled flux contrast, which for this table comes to 1.05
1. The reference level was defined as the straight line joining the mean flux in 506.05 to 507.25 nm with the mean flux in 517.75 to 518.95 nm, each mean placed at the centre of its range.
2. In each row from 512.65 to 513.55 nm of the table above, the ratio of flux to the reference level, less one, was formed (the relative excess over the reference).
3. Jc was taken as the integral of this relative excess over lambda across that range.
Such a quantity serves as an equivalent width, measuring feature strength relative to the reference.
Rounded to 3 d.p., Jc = 0.070 nm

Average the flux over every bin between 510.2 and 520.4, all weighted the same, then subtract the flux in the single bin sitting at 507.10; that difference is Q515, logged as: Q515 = -0.062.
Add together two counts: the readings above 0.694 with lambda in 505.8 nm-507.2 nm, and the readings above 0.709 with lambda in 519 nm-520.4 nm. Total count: 4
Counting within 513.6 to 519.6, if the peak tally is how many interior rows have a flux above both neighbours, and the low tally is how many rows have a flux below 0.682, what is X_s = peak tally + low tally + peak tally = 25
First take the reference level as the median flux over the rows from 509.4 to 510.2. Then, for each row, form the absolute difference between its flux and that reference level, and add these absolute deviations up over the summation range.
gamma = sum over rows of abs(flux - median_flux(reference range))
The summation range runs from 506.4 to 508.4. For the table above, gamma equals 0.25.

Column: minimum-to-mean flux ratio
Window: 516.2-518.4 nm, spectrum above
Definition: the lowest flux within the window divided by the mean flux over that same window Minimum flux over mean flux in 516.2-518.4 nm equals 0.78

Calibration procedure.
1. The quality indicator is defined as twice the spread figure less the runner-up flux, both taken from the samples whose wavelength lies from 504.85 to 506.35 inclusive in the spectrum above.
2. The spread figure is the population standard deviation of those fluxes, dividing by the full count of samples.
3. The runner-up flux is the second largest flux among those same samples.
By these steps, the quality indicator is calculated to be -0.67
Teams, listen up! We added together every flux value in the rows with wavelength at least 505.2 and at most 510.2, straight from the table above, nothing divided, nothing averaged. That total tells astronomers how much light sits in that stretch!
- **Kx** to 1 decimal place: 12.1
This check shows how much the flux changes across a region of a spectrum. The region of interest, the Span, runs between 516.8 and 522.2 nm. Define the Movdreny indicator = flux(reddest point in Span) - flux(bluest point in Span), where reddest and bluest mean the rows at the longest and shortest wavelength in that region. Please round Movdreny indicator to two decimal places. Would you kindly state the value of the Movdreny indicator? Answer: 0.10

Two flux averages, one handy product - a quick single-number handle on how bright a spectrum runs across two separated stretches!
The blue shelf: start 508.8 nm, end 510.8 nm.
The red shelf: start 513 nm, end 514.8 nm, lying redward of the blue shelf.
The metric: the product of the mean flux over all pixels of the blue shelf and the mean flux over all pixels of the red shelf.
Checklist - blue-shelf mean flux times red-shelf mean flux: 0.495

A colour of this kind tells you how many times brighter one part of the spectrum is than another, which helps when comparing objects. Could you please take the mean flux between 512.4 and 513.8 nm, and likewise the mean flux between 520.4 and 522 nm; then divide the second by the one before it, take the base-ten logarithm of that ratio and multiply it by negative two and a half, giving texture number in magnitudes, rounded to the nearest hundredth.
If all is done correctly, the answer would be 0.05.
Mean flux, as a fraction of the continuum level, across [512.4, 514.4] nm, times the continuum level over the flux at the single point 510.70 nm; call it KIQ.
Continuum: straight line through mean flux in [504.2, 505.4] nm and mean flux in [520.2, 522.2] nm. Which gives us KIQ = 1.02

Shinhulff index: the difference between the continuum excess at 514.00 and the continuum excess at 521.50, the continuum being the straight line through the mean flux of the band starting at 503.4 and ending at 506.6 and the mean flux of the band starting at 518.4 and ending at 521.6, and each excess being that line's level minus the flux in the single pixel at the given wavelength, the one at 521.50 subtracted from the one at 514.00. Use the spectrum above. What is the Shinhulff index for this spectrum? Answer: 0.05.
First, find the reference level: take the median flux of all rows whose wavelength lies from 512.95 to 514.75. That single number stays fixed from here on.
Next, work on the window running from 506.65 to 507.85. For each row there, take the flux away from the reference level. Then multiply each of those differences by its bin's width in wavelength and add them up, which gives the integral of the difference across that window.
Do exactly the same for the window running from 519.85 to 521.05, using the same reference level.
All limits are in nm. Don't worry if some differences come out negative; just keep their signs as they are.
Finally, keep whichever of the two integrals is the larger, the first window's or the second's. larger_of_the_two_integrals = 0.020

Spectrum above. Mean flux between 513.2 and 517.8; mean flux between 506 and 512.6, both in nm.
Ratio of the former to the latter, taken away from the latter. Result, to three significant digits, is -0.227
